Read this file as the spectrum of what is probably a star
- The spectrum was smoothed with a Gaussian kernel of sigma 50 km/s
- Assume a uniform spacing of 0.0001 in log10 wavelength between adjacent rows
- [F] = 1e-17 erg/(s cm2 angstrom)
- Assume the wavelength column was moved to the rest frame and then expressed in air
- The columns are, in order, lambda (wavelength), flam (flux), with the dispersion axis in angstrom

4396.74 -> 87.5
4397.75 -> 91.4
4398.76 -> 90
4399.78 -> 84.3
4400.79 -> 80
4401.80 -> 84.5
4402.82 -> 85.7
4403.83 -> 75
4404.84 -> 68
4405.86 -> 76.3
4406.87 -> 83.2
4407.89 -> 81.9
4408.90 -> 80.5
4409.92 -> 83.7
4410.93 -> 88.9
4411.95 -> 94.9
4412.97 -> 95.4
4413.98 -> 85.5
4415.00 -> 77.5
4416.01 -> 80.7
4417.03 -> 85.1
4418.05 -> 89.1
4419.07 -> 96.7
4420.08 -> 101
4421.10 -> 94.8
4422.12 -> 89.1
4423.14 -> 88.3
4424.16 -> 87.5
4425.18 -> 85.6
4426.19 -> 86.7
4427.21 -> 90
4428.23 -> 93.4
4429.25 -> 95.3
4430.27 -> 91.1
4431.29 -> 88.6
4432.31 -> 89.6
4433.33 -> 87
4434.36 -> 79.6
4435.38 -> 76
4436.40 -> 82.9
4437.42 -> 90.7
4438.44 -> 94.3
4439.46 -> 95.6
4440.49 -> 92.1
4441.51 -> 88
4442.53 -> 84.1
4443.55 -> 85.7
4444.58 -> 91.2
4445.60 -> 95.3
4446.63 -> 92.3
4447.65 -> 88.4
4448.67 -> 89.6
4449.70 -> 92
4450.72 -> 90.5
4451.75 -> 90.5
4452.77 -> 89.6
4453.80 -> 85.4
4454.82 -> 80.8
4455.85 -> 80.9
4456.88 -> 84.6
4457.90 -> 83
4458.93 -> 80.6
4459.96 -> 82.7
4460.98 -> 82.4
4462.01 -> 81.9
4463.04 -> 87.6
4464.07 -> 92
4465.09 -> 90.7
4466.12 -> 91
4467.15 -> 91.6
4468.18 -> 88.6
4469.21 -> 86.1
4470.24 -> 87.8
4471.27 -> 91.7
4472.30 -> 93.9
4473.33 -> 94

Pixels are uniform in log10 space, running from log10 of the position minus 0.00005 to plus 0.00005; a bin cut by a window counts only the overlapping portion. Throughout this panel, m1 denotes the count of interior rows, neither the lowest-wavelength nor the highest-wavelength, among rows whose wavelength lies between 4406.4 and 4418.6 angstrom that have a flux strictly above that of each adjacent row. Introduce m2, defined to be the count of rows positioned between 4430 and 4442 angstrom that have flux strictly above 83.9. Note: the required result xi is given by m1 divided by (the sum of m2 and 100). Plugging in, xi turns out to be 0.0092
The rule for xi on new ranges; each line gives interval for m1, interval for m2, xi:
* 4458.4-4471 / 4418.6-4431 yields 0.0268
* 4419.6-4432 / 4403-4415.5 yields 0.0096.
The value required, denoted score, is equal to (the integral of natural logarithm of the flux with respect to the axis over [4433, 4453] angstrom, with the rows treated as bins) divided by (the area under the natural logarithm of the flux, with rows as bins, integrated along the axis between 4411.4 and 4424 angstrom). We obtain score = 1.6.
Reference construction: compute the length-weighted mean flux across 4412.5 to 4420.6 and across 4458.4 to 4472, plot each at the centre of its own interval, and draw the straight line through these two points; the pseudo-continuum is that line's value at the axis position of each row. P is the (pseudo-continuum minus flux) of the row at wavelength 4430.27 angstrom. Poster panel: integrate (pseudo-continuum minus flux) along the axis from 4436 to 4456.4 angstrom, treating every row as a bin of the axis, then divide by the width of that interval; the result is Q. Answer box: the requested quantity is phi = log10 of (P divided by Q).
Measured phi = 0.4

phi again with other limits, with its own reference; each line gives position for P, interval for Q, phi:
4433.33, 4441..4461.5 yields 0.2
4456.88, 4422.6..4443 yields 1.6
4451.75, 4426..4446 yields 0.7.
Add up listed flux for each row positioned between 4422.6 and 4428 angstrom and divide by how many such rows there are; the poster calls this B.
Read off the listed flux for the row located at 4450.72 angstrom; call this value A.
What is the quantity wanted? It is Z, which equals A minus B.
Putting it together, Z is 3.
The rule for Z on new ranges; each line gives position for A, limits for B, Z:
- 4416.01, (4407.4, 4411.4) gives -3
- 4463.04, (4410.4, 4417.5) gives 1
